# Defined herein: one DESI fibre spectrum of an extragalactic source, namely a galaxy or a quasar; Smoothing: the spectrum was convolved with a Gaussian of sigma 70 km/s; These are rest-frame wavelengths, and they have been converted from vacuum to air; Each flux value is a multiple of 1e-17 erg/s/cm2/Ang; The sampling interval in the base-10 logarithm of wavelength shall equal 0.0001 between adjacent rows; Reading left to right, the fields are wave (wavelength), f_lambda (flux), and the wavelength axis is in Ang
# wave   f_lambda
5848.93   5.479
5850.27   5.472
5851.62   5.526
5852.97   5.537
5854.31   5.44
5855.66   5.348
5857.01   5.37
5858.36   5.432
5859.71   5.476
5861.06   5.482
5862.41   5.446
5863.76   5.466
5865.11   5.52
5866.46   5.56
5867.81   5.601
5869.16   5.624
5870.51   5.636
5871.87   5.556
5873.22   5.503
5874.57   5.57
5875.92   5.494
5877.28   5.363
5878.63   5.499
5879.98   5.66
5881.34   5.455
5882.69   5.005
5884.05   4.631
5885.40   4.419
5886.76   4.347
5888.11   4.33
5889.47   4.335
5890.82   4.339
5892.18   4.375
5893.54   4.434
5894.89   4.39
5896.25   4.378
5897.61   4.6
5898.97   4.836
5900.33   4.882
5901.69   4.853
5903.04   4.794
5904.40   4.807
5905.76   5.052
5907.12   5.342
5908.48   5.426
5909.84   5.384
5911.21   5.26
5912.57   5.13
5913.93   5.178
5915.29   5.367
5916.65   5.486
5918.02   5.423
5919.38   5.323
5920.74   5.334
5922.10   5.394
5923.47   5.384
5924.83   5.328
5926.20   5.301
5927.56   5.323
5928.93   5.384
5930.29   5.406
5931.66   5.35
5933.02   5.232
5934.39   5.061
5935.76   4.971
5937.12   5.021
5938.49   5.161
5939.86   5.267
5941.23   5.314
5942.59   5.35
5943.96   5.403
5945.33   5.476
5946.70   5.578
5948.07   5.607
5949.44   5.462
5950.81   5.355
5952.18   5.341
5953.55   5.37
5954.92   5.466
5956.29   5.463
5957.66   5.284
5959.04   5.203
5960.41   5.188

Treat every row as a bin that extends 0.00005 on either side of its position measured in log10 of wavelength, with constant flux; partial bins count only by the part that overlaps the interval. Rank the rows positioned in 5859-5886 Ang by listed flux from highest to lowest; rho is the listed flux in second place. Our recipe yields 5.636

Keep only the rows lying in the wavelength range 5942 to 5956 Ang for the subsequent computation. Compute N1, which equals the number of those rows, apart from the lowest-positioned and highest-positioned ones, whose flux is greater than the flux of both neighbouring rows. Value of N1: 1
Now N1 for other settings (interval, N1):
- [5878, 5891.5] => 1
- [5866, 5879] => 2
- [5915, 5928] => 2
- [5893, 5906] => 1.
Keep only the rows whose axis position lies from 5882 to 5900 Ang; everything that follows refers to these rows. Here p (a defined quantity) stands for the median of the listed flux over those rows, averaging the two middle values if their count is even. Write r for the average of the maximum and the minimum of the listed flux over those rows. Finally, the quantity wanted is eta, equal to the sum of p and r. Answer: 9.1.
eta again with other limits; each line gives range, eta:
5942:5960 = 10.8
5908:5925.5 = 10.7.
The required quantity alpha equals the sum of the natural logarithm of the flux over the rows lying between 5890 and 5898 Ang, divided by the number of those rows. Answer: 1.49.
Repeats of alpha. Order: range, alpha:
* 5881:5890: 1.53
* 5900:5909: 1.61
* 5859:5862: 1.70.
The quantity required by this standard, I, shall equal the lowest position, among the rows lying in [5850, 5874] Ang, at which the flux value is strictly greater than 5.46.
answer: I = 5850.27 Ang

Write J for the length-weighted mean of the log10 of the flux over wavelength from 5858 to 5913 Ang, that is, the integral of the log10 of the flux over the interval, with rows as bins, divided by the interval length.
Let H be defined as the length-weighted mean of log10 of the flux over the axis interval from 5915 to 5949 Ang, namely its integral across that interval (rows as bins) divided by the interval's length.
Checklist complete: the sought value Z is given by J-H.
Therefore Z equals -0.02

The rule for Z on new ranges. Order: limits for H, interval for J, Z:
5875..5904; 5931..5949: 0.05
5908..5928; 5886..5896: -0.09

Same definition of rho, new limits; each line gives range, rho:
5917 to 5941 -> 5.406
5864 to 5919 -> 5.636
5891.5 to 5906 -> 4.882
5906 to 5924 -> 5.426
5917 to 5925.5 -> 5.394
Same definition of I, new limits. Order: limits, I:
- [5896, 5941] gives 5916.65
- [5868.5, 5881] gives 5869.16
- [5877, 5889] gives 5878.63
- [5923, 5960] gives 5945.33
